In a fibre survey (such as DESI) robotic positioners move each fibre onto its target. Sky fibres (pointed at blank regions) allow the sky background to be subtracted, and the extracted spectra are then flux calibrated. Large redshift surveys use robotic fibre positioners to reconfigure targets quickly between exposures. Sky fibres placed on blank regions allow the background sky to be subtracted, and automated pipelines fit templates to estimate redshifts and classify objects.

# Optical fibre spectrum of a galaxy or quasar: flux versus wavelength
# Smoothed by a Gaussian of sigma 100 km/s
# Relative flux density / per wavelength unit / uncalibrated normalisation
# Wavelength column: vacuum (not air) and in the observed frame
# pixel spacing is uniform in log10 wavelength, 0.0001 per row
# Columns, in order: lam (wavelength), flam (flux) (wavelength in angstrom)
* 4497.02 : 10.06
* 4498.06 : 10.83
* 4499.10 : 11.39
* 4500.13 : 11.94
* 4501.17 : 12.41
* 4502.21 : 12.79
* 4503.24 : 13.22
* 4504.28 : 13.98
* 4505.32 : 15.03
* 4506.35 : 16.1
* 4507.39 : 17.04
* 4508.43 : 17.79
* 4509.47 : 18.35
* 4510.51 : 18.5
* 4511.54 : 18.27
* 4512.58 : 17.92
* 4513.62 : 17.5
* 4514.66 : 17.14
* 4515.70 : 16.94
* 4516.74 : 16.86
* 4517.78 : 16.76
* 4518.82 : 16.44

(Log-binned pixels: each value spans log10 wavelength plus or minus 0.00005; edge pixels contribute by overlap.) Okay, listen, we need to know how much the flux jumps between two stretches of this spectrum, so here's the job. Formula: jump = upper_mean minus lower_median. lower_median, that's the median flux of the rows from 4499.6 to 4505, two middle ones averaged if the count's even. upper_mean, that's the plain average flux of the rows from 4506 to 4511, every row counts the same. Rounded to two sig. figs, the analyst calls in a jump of 4.8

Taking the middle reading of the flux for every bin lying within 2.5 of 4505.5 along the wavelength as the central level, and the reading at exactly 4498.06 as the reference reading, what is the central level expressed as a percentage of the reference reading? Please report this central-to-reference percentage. 139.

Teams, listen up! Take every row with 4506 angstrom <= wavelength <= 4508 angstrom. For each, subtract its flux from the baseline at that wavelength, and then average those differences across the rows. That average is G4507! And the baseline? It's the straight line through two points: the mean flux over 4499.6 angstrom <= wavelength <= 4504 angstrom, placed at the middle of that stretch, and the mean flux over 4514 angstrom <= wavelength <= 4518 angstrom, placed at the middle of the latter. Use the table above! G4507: -2.4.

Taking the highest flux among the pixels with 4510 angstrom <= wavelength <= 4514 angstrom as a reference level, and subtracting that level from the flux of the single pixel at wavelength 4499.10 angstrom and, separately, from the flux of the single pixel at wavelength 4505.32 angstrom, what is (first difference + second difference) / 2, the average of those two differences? -5.3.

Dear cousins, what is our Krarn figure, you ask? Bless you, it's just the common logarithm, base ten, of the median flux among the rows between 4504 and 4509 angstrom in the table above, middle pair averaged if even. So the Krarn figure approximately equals 1.21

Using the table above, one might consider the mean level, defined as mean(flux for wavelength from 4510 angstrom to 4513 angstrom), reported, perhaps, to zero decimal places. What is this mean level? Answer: 18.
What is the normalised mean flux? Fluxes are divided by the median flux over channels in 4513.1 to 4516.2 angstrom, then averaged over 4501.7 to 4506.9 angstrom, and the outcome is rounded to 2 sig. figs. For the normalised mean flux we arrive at 0.83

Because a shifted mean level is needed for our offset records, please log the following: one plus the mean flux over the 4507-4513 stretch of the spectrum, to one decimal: 19.0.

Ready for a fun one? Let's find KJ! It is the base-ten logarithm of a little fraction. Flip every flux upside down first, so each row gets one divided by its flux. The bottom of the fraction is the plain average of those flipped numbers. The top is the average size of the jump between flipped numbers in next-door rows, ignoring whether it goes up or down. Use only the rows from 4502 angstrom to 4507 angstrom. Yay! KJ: -1.2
